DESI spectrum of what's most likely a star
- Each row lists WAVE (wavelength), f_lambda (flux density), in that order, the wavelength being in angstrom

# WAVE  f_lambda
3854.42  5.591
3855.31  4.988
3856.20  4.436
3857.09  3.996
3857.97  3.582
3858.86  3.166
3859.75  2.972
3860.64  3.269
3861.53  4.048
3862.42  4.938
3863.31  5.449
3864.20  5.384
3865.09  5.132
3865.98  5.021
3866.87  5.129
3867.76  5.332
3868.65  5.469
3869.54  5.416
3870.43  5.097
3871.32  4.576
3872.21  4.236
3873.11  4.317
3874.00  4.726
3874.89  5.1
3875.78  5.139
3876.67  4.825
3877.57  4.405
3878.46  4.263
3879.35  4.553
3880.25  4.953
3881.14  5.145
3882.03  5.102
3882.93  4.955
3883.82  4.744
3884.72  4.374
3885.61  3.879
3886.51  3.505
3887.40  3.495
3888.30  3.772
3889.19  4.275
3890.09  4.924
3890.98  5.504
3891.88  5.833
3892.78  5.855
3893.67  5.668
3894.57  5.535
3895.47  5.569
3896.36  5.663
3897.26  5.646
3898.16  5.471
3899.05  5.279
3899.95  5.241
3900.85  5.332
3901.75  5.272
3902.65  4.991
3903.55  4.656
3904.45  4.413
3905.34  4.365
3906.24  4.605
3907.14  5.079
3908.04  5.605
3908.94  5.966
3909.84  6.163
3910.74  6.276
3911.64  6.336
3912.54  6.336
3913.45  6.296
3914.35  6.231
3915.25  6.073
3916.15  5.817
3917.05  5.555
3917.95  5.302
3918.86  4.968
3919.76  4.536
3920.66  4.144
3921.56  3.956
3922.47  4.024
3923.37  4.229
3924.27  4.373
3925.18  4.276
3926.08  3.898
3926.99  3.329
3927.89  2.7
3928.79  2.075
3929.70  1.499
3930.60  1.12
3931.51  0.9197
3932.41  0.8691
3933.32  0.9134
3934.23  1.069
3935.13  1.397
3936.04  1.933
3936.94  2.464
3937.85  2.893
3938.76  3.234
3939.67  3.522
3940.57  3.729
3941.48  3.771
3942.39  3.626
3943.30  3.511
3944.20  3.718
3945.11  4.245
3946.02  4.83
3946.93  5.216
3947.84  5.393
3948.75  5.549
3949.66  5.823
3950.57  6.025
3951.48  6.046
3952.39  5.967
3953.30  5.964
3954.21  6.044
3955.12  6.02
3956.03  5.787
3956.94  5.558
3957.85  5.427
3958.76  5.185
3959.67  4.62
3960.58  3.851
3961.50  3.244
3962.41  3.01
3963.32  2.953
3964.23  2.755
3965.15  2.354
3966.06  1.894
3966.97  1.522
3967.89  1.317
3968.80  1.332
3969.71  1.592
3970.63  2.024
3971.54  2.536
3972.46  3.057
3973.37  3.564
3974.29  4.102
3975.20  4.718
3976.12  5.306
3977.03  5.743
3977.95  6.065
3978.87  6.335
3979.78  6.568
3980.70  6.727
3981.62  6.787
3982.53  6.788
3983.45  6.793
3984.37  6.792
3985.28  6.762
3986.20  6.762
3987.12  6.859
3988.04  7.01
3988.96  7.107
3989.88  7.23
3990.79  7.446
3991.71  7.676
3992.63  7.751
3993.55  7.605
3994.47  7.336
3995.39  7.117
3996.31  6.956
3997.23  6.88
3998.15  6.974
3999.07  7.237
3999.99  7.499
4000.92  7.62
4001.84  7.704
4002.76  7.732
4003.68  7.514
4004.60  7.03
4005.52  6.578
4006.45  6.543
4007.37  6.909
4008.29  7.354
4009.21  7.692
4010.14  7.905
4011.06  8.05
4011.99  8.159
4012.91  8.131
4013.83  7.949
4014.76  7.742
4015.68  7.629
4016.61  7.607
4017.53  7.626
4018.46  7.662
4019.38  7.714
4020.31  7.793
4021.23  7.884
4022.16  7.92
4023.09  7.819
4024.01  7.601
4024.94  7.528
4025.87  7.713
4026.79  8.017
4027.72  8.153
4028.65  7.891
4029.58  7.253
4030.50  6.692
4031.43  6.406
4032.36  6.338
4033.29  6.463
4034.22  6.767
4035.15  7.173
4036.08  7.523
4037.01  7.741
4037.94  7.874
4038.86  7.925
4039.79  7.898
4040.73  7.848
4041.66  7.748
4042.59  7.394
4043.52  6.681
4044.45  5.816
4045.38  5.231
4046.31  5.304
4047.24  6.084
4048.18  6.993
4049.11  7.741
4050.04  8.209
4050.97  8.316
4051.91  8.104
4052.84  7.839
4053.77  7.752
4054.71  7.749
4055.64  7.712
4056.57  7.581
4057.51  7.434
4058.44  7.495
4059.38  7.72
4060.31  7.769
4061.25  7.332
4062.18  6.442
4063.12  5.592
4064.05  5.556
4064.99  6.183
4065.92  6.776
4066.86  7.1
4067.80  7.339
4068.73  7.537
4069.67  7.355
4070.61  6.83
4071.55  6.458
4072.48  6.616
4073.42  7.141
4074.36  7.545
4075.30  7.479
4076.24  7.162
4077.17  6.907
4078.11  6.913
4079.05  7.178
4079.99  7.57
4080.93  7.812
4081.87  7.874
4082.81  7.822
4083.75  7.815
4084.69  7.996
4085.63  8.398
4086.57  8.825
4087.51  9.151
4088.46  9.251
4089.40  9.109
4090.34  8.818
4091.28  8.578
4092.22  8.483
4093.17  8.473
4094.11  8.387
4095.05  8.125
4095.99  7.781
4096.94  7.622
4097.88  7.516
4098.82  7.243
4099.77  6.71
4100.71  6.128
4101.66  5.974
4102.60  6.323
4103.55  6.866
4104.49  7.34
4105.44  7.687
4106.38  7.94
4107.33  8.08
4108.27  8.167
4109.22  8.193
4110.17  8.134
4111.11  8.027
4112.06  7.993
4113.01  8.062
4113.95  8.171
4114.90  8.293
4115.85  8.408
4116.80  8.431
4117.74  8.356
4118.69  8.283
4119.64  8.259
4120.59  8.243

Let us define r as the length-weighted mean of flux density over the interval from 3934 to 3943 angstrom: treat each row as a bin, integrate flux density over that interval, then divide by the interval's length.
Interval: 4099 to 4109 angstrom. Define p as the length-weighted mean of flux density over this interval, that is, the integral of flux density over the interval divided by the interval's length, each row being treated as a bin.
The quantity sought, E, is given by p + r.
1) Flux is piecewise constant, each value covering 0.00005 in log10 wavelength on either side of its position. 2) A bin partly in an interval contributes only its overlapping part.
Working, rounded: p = 7.1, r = 2.8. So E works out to 10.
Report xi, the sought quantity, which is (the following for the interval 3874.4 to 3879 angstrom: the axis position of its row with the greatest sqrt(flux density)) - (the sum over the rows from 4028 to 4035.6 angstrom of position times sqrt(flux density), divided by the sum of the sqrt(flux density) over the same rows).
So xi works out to -156.1 angstrom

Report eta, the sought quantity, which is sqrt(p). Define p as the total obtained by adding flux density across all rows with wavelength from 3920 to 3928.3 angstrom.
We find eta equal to 5.9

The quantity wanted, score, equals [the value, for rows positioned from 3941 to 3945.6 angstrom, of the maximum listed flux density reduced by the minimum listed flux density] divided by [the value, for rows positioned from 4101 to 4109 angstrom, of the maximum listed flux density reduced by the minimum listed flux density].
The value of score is 0.33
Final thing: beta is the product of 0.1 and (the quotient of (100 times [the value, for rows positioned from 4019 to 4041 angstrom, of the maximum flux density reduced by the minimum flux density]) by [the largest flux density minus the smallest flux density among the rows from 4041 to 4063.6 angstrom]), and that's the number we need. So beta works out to 6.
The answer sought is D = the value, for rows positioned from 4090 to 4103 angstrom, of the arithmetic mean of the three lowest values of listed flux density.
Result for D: 6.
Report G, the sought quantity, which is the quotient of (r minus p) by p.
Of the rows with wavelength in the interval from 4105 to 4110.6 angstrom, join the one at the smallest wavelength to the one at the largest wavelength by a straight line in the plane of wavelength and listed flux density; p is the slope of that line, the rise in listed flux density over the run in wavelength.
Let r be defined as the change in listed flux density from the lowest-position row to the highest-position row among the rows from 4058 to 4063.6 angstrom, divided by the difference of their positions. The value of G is -5.3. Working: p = 0.09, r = -0.41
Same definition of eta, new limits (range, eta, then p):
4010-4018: 8.4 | 71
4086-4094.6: 8.9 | 79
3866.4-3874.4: 6.7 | 44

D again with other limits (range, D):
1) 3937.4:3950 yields 3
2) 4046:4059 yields 6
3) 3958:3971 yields 1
